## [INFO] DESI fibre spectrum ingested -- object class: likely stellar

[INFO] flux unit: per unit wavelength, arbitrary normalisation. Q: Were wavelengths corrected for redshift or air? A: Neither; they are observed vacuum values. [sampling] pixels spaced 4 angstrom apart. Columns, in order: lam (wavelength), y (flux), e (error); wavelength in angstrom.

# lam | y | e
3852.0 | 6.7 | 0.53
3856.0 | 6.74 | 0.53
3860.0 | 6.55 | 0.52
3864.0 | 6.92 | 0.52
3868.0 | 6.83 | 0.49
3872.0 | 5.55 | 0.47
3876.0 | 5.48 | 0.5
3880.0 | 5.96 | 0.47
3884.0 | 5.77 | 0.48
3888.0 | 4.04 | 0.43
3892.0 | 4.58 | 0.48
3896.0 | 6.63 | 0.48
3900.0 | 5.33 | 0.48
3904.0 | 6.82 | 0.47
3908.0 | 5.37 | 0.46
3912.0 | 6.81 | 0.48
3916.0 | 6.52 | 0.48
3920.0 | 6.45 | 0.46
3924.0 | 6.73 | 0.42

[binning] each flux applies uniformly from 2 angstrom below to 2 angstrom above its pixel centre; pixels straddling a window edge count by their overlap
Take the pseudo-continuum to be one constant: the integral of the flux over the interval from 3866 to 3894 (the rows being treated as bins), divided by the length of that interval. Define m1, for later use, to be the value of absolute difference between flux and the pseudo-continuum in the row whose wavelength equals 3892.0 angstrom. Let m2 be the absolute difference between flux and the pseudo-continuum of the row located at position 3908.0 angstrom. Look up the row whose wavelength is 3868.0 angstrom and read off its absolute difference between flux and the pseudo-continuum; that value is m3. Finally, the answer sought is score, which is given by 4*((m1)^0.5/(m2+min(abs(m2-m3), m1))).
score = 3.9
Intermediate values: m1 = 0.88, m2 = 0.09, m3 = 1.4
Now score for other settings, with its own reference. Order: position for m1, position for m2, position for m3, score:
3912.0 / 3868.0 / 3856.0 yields 3.2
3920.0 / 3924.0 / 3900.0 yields 1.8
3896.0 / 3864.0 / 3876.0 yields 1.6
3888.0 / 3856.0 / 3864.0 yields 3.3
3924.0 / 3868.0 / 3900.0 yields 1.7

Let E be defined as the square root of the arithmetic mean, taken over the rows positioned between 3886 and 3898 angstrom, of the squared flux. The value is 5.2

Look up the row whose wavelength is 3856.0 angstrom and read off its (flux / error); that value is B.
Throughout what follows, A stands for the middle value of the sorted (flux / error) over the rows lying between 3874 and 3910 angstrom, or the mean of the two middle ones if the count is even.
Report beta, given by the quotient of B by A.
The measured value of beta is 1.09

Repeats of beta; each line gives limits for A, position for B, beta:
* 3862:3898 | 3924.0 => 1.33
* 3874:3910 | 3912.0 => 1.22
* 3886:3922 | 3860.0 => 0.93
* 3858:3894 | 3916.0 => 1.13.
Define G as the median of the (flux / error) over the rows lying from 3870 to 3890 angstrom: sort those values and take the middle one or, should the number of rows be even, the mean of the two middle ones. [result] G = 11.8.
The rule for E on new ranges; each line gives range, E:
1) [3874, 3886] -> 5.7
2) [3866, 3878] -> 6.0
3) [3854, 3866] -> 6.7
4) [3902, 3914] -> 6.4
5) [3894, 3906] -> 6.3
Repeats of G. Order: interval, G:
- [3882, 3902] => 11.1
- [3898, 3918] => 13.6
